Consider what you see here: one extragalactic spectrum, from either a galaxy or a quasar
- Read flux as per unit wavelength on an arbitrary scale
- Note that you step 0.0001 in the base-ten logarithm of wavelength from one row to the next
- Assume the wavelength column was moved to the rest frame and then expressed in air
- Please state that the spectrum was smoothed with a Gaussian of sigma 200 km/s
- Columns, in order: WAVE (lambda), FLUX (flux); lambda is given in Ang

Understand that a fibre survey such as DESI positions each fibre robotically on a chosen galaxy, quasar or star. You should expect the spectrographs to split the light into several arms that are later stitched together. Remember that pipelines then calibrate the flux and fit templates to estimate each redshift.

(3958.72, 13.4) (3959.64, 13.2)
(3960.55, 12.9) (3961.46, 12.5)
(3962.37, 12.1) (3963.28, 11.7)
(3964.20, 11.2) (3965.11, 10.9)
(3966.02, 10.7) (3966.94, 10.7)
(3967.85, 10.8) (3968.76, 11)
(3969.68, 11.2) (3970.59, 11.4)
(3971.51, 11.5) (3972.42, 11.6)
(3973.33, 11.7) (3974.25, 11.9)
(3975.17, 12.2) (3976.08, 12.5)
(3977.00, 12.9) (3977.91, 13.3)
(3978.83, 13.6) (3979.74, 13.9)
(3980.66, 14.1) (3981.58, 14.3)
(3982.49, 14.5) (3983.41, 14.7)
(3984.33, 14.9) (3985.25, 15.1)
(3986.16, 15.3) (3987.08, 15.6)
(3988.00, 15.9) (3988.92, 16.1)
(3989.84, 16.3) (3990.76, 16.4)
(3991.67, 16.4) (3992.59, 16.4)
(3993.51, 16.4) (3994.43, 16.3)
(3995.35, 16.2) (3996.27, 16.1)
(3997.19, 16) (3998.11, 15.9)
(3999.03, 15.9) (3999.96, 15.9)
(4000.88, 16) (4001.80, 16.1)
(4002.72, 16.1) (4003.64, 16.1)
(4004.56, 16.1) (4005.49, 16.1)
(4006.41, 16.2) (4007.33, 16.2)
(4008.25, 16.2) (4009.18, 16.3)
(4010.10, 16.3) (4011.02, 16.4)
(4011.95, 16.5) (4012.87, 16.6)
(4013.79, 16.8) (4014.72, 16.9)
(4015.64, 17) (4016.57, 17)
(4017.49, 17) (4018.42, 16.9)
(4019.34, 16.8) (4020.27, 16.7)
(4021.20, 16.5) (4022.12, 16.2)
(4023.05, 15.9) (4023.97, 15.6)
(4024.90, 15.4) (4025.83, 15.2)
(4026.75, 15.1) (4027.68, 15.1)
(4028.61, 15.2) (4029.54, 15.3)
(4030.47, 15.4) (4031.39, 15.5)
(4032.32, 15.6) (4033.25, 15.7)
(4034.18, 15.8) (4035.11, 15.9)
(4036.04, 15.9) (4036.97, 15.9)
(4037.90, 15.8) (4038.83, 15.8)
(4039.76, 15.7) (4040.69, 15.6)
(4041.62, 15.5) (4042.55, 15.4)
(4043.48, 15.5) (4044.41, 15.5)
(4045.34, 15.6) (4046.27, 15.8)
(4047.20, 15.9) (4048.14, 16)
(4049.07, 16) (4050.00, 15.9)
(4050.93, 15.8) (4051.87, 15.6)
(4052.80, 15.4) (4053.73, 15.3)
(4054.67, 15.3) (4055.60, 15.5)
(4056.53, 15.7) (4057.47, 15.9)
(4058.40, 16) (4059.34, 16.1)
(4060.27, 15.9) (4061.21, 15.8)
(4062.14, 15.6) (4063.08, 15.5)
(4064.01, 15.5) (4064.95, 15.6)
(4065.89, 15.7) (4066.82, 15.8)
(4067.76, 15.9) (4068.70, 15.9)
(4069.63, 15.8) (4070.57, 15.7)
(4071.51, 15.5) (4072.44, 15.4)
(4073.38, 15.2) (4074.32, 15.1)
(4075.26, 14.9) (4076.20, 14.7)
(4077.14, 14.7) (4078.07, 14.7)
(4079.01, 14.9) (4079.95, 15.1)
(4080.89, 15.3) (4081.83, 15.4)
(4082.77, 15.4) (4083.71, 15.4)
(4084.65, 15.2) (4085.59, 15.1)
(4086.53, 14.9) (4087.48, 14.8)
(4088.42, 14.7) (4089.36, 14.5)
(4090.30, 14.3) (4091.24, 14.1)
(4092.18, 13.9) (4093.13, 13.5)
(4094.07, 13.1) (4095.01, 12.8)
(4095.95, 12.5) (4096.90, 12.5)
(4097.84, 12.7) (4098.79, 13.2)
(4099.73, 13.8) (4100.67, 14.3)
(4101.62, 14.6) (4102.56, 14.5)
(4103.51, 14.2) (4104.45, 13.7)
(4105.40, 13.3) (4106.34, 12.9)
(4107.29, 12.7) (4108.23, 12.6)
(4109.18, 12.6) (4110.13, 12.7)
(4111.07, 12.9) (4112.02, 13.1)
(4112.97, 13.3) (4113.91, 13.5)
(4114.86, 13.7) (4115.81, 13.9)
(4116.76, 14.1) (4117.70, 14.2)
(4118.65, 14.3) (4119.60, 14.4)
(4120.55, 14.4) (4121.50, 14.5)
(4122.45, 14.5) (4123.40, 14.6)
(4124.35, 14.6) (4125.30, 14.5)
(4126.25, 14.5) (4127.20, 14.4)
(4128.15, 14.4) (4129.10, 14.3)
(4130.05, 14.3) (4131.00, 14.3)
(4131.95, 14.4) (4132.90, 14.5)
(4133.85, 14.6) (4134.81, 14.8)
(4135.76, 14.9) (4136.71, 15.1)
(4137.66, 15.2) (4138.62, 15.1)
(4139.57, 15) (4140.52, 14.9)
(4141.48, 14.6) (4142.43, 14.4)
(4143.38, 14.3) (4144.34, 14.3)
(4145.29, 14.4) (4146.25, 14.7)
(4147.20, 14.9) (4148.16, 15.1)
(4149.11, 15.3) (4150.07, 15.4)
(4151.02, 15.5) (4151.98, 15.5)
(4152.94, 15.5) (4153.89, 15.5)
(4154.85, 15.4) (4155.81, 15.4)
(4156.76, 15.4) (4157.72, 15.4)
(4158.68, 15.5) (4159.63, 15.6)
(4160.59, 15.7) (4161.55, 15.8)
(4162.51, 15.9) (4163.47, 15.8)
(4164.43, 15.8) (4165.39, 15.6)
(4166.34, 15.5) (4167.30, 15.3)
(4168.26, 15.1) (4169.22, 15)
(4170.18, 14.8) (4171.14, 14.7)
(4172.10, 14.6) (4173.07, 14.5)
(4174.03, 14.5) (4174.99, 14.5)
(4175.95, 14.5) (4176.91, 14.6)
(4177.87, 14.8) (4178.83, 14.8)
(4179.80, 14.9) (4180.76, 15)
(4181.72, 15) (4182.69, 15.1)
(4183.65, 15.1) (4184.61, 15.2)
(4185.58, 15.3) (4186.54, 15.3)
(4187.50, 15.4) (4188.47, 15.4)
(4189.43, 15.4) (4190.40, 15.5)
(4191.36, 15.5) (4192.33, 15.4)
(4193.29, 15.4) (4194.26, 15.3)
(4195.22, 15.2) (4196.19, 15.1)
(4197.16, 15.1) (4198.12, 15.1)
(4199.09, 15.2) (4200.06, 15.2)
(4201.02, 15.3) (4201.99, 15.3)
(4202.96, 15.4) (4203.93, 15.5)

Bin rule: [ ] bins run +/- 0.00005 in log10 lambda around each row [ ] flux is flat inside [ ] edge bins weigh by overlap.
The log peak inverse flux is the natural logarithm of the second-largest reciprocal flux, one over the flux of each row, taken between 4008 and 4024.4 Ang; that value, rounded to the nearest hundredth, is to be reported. -2.77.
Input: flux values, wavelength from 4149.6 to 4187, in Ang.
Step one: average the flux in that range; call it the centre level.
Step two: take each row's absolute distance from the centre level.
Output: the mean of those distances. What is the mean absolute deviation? 0.35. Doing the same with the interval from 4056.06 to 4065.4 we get 0.18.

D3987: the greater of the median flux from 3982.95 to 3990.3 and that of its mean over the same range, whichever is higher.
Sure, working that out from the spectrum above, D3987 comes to 15.5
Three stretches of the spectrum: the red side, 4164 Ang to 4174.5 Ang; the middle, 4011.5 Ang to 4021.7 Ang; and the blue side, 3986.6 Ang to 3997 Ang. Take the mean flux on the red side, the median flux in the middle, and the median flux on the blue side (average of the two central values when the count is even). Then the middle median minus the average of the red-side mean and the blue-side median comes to 1.1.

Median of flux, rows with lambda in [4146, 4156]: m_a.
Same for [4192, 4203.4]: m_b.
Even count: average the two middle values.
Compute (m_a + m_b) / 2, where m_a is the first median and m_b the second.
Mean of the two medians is 15.3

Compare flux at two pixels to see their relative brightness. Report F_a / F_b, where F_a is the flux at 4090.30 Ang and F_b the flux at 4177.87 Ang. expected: 0.97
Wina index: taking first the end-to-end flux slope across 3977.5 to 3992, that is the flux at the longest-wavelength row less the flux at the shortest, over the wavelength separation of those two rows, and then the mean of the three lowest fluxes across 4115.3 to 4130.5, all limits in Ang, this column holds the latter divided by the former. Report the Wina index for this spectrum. 62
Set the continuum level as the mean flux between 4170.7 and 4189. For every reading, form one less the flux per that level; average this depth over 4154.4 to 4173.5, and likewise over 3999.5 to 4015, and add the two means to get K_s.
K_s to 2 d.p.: -0.12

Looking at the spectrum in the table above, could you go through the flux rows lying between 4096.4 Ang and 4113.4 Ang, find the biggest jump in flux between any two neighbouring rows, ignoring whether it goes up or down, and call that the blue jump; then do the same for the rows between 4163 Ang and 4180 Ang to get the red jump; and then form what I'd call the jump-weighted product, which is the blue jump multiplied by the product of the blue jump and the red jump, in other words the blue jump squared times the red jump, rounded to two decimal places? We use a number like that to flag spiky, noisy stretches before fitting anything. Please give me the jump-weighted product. 0.07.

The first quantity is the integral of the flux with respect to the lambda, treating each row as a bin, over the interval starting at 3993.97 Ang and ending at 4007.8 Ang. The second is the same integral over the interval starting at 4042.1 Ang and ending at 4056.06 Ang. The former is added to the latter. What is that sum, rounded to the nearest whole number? 441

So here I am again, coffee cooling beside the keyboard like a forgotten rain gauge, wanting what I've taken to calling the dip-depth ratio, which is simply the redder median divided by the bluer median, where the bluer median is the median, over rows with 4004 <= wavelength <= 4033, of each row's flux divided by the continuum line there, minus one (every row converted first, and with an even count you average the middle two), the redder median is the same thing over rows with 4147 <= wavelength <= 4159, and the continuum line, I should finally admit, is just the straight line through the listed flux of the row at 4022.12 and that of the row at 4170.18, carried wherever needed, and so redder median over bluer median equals -3.9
